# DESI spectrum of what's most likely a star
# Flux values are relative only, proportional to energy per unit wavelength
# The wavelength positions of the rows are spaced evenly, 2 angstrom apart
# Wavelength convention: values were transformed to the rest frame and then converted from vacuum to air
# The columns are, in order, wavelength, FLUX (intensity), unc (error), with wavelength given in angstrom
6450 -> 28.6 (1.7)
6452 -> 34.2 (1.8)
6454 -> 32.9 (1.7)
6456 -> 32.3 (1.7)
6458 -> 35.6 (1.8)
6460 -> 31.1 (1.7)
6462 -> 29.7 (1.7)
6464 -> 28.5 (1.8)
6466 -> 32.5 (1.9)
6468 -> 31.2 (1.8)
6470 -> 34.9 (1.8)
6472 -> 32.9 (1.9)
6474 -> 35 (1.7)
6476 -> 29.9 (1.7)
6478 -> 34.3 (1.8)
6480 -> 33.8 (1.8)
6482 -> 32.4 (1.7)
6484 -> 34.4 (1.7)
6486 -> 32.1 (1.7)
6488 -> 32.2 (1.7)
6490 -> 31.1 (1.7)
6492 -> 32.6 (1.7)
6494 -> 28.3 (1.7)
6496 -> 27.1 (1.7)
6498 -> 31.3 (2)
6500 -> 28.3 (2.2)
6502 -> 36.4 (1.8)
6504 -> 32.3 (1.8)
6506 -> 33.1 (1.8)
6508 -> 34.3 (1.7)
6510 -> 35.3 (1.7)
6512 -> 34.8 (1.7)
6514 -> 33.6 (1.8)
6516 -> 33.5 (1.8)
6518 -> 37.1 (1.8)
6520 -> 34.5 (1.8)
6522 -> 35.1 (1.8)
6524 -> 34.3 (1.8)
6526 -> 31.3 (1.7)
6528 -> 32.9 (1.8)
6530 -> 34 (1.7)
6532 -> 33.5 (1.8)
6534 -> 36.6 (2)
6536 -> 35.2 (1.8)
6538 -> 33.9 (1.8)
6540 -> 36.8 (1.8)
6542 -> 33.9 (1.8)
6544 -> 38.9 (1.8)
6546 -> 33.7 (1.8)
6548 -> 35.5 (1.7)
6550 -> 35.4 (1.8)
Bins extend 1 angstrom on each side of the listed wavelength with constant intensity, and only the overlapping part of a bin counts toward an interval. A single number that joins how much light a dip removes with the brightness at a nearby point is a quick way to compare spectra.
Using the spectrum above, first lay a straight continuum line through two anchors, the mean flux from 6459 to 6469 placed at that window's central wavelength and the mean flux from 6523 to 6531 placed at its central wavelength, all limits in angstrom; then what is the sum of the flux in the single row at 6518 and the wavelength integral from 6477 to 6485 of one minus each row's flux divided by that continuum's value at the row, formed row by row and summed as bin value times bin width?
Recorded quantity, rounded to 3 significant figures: 36.5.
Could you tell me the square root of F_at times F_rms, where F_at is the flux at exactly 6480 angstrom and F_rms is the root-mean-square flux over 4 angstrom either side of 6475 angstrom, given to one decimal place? 33.4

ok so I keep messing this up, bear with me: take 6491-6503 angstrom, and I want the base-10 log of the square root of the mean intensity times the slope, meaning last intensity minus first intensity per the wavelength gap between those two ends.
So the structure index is 0.53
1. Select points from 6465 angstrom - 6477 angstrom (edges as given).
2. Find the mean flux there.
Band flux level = 32.7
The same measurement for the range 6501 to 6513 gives 34.4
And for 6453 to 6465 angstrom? 31.7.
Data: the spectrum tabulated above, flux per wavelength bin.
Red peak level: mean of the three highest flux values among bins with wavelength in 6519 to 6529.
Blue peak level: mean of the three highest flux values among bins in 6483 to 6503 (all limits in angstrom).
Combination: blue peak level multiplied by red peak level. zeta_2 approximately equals 1194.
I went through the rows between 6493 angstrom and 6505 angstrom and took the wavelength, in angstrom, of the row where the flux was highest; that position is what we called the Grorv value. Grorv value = 6502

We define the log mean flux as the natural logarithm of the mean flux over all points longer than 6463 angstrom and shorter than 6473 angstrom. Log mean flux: 3.47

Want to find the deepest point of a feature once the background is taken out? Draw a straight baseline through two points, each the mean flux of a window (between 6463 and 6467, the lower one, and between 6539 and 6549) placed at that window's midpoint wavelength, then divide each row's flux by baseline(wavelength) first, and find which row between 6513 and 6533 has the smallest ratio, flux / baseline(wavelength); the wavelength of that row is 6526 angstrom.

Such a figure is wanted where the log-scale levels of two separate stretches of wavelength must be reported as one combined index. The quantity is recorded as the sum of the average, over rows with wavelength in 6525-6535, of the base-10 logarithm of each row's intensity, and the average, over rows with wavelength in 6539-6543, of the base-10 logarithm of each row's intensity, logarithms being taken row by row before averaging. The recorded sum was 3.07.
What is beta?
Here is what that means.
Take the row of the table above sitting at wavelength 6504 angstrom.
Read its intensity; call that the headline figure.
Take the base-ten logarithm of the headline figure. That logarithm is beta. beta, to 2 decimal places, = 1.51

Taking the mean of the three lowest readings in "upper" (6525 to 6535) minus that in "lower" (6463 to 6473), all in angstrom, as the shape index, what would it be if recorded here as 1.8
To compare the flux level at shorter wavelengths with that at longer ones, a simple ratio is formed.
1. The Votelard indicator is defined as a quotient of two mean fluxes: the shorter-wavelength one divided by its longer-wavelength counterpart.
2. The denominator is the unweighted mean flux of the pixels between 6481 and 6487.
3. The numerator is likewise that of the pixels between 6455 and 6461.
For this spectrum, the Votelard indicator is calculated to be 1.00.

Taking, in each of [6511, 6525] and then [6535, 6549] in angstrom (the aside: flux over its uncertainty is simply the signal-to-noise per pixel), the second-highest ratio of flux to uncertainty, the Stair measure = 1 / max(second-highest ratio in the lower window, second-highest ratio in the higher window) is 0.0479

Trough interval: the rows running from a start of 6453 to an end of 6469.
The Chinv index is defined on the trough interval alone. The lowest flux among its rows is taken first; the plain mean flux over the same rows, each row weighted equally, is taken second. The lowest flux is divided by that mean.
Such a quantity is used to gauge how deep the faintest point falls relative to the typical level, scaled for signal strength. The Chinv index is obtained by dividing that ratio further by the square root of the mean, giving 0.159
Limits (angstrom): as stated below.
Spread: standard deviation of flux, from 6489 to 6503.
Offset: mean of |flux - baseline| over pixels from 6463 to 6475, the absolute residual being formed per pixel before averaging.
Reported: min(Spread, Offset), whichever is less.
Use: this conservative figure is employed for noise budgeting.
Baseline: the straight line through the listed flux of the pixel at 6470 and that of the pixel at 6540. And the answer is 2.4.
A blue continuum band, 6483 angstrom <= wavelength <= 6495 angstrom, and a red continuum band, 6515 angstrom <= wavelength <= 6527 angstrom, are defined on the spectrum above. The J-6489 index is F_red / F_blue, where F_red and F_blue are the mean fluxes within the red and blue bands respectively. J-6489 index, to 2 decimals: 1.08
